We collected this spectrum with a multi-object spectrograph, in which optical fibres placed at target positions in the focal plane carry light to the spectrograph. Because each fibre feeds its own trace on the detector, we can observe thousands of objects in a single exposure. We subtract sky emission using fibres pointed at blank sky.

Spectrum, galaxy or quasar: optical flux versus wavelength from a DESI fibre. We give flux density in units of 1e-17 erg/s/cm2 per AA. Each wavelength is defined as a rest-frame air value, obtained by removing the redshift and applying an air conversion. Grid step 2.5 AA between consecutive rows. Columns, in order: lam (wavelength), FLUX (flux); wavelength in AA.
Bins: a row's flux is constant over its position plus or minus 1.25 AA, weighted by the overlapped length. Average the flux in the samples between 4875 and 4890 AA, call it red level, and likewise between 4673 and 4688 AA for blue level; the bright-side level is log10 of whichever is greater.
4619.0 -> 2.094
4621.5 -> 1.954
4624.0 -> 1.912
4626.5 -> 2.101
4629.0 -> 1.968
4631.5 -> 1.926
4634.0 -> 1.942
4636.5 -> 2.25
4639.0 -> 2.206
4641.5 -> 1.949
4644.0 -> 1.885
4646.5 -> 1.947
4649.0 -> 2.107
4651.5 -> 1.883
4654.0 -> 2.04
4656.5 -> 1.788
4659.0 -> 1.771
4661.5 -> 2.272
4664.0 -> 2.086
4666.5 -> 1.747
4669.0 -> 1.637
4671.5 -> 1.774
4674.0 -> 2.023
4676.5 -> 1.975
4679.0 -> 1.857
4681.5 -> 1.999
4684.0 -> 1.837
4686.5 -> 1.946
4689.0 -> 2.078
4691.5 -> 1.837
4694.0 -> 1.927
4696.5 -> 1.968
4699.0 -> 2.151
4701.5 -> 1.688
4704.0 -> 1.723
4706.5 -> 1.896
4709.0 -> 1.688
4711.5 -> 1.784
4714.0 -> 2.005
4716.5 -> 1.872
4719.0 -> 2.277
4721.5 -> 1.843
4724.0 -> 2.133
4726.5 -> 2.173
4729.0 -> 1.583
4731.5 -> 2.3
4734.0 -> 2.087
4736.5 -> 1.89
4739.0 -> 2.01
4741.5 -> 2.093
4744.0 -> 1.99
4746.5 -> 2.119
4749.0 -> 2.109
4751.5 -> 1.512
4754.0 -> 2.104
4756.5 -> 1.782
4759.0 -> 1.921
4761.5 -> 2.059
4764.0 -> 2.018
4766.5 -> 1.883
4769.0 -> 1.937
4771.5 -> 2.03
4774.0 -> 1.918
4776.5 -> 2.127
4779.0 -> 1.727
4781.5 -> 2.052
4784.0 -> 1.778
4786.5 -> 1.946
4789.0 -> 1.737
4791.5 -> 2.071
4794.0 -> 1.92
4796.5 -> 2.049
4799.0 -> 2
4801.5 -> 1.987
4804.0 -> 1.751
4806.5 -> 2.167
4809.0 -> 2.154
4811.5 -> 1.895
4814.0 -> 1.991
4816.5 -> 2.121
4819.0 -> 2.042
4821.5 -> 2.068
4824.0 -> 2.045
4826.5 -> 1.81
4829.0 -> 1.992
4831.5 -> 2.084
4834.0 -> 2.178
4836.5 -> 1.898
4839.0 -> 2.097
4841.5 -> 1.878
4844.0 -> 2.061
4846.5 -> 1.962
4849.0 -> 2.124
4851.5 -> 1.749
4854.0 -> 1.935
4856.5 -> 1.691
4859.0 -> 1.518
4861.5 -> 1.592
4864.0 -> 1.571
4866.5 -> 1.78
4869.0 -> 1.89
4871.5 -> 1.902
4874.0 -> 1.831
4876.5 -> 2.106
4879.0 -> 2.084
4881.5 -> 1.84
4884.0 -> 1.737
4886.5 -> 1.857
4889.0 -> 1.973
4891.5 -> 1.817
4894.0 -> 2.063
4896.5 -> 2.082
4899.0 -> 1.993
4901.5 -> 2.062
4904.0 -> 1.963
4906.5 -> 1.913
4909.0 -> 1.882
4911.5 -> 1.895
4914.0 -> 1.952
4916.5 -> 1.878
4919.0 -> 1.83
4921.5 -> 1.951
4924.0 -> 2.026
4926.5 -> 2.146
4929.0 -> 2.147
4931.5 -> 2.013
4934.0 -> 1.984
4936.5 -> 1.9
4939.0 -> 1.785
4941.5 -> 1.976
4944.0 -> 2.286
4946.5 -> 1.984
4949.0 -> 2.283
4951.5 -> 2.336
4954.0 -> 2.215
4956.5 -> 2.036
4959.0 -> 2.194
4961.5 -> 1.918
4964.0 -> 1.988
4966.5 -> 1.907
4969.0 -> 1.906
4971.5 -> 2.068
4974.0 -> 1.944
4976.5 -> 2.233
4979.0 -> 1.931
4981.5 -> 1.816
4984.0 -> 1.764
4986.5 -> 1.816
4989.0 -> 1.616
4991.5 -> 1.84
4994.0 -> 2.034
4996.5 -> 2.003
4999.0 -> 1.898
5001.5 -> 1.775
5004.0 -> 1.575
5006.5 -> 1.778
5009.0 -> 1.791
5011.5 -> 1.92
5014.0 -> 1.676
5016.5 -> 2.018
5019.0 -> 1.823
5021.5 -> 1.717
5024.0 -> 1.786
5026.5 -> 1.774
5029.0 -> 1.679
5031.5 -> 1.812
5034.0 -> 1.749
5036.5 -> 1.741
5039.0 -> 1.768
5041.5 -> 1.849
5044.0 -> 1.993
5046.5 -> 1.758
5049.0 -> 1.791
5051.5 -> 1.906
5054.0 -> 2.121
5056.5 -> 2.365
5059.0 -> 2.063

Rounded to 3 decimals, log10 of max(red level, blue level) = 0.288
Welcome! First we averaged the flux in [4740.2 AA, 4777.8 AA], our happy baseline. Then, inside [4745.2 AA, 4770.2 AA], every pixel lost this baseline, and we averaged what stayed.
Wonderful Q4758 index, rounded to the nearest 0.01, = -0.03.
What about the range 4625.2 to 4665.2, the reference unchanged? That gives 0.03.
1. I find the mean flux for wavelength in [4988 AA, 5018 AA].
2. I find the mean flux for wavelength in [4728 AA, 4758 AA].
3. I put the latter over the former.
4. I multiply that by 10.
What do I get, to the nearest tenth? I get 10.8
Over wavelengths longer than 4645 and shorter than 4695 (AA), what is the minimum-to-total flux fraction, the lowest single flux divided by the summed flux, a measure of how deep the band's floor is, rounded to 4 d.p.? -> 0.0425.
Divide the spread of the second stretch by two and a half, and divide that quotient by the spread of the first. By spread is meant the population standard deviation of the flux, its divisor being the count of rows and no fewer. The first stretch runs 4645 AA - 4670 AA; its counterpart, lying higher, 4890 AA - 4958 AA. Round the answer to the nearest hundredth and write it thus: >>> 0.30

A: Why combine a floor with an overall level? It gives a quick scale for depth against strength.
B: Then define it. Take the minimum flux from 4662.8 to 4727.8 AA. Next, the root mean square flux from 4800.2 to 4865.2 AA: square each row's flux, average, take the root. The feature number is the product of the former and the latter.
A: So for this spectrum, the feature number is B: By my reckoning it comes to 3.2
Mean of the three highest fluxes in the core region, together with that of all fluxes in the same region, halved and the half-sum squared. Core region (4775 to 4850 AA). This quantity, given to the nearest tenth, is 4.3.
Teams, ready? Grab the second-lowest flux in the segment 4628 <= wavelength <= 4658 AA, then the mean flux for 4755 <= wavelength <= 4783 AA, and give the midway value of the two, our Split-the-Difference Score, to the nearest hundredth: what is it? 1.92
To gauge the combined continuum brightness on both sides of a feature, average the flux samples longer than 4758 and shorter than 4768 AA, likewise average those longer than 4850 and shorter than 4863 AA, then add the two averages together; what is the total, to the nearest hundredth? 3.67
